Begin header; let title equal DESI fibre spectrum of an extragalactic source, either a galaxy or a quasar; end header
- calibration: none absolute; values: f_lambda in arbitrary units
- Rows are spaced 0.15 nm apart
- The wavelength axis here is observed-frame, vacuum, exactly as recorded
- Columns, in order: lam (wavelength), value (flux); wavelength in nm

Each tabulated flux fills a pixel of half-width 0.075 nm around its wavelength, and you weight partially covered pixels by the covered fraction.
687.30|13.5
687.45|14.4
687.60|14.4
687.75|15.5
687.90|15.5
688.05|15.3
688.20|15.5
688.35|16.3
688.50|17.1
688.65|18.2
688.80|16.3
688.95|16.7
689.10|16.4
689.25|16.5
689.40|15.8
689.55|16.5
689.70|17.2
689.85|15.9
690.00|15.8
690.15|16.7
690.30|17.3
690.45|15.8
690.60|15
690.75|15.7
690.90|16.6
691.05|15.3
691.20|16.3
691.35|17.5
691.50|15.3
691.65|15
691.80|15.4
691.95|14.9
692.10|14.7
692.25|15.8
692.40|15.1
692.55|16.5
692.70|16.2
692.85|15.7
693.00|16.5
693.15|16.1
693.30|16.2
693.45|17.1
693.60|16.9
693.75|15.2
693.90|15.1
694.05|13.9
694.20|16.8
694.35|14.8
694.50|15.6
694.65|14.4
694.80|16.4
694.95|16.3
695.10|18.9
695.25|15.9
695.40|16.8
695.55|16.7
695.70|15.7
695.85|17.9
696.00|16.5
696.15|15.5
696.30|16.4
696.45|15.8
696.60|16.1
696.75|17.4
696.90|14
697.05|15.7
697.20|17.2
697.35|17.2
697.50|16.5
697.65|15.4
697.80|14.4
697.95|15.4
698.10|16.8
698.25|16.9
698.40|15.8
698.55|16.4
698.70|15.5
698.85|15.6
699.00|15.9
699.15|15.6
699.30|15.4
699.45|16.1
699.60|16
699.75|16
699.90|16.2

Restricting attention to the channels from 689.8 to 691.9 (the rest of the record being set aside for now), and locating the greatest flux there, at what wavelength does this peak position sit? 691.35 nm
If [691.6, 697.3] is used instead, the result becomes 695.10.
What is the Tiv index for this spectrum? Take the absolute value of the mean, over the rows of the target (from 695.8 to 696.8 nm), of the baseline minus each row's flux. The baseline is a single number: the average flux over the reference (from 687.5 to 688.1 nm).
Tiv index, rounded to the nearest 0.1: 1.3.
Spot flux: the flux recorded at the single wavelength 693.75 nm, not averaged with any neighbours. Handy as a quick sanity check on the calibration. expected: 15.2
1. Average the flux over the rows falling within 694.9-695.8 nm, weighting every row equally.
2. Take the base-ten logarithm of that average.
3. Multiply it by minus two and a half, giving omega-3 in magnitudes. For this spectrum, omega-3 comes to -3.06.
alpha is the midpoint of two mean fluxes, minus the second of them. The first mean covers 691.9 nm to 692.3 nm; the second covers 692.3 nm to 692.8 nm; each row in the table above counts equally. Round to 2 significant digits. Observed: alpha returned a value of -0.40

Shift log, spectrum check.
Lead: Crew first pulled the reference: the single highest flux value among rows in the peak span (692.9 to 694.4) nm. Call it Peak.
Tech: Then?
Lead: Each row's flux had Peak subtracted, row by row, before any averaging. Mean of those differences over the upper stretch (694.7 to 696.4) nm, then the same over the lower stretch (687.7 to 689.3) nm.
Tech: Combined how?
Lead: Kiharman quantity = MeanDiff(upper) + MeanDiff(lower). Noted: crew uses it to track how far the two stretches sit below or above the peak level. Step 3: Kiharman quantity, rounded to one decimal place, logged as -1.3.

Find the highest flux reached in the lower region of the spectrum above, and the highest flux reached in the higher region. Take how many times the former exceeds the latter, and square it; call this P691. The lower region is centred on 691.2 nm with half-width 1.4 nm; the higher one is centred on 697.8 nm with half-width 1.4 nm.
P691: 1.01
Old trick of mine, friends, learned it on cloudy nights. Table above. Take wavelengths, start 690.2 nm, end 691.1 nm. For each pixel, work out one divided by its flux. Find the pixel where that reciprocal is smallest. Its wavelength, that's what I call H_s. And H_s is 690.30 nm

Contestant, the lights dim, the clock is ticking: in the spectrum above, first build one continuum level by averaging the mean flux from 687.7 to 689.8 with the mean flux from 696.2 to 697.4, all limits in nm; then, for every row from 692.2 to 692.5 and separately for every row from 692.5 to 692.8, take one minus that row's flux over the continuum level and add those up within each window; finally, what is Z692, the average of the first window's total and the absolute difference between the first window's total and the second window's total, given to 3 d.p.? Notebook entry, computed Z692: 0.106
